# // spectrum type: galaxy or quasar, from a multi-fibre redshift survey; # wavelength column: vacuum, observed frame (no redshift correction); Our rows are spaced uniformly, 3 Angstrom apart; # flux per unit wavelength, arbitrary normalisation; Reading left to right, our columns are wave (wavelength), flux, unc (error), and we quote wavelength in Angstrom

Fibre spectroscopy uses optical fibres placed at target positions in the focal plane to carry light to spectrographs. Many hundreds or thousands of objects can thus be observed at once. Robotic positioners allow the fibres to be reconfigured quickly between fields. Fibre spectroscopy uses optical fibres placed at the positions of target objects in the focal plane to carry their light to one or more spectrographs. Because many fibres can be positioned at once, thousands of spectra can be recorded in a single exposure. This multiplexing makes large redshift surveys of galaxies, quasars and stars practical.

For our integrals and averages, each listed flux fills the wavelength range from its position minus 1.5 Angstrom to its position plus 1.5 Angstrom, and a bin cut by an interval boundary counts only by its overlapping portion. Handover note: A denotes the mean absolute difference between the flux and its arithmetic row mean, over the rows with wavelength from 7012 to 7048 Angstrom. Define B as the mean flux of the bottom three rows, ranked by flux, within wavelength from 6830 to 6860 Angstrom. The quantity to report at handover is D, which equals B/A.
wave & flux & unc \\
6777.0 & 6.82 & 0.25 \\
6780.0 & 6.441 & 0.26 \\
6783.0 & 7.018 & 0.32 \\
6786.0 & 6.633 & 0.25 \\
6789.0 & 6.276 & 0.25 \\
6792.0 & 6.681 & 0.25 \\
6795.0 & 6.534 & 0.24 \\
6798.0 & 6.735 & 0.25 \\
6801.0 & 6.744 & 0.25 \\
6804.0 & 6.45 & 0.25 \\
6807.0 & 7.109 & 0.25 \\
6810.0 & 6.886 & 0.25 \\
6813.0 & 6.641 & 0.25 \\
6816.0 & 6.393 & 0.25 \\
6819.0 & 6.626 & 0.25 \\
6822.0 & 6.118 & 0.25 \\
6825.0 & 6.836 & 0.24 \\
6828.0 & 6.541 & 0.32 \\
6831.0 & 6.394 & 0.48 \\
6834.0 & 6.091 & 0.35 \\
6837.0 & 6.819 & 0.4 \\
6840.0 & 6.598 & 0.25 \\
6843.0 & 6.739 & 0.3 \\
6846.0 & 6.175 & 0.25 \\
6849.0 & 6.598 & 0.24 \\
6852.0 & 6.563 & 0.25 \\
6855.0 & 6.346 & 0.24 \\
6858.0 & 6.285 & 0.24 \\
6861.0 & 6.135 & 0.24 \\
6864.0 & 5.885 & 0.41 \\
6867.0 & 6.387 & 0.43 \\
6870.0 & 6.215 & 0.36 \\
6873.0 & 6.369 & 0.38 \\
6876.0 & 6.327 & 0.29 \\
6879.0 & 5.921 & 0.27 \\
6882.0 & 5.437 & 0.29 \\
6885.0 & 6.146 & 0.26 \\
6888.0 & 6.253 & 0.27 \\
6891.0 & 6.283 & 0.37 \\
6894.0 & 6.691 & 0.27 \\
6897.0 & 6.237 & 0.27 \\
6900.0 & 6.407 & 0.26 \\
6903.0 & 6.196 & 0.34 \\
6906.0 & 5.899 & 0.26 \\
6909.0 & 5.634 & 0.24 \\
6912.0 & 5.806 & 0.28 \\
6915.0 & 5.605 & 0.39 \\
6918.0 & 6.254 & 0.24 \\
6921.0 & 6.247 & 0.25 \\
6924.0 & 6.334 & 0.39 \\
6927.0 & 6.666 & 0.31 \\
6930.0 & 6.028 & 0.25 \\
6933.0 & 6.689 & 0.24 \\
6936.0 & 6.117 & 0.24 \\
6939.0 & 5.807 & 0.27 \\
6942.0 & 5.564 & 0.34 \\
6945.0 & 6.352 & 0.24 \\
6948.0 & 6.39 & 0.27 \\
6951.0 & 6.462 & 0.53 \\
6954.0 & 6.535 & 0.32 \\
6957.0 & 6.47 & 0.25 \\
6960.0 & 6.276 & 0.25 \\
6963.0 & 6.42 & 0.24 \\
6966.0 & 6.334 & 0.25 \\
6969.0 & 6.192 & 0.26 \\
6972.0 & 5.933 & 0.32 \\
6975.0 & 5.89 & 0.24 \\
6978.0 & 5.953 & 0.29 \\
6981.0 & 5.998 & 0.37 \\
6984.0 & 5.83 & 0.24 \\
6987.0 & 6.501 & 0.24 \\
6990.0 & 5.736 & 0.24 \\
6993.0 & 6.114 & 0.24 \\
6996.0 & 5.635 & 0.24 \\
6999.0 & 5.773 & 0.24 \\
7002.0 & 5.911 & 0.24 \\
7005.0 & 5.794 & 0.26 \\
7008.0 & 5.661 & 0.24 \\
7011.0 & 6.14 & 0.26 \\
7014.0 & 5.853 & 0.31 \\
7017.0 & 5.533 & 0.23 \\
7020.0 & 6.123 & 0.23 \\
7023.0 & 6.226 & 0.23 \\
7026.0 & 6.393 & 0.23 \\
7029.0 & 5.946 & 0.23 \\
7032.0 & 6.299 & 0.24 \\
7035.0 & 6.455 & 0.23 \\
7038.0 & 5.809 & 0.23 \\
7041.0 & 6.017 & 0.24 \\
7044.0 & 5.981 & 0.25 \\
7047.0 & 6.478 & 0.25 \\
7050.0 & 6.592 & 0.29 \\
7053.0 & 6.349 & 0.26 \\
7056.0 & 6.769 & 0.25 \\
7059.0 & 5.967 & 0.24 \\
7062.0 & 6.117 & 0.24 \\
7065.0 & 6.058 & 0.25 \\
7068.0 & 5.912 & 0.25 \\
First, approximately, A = 0.24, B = 6.18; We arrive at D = 26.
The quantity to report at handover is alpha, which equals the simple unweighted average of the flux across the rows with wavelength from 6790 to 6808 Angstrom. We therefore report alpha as 6.7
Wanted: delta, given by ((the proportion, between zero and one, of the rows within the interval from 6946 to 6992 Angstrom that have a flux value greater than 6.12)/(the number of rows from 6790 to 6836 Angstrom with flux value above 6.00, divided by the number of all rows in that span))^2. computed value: 0.4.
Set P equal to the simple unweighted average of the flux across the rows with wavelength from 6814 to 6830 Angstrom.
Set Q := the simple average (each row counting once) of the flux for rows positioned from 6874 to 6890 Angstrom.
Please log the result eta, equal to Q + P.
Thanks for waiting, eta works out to 12.5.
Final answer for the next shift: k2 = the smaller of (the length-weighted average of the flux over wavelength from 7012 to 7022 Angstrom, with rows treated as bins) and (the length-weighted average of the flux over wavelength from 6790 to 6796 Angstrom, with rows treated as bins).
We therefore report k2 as 5.87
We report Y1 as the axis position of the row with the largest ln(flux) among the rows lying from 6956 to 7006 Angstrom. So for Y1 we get 6987.0 Angstrom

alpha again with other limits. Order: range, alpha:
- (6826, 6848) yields 6.5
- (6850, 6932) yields 6.2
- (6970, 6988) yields 6.0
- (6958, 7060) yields 6.1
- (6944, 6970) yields 6.4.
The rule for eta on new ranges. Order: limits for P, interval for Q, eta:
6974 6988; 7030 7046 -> 12.1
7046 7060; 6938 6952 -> 12.5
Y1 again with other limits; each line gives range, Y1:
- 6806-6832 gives 6807.0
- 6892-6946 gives 6894.0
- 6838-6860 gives 6843.0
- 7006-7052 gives 7050.0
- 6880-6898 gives 6894.0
